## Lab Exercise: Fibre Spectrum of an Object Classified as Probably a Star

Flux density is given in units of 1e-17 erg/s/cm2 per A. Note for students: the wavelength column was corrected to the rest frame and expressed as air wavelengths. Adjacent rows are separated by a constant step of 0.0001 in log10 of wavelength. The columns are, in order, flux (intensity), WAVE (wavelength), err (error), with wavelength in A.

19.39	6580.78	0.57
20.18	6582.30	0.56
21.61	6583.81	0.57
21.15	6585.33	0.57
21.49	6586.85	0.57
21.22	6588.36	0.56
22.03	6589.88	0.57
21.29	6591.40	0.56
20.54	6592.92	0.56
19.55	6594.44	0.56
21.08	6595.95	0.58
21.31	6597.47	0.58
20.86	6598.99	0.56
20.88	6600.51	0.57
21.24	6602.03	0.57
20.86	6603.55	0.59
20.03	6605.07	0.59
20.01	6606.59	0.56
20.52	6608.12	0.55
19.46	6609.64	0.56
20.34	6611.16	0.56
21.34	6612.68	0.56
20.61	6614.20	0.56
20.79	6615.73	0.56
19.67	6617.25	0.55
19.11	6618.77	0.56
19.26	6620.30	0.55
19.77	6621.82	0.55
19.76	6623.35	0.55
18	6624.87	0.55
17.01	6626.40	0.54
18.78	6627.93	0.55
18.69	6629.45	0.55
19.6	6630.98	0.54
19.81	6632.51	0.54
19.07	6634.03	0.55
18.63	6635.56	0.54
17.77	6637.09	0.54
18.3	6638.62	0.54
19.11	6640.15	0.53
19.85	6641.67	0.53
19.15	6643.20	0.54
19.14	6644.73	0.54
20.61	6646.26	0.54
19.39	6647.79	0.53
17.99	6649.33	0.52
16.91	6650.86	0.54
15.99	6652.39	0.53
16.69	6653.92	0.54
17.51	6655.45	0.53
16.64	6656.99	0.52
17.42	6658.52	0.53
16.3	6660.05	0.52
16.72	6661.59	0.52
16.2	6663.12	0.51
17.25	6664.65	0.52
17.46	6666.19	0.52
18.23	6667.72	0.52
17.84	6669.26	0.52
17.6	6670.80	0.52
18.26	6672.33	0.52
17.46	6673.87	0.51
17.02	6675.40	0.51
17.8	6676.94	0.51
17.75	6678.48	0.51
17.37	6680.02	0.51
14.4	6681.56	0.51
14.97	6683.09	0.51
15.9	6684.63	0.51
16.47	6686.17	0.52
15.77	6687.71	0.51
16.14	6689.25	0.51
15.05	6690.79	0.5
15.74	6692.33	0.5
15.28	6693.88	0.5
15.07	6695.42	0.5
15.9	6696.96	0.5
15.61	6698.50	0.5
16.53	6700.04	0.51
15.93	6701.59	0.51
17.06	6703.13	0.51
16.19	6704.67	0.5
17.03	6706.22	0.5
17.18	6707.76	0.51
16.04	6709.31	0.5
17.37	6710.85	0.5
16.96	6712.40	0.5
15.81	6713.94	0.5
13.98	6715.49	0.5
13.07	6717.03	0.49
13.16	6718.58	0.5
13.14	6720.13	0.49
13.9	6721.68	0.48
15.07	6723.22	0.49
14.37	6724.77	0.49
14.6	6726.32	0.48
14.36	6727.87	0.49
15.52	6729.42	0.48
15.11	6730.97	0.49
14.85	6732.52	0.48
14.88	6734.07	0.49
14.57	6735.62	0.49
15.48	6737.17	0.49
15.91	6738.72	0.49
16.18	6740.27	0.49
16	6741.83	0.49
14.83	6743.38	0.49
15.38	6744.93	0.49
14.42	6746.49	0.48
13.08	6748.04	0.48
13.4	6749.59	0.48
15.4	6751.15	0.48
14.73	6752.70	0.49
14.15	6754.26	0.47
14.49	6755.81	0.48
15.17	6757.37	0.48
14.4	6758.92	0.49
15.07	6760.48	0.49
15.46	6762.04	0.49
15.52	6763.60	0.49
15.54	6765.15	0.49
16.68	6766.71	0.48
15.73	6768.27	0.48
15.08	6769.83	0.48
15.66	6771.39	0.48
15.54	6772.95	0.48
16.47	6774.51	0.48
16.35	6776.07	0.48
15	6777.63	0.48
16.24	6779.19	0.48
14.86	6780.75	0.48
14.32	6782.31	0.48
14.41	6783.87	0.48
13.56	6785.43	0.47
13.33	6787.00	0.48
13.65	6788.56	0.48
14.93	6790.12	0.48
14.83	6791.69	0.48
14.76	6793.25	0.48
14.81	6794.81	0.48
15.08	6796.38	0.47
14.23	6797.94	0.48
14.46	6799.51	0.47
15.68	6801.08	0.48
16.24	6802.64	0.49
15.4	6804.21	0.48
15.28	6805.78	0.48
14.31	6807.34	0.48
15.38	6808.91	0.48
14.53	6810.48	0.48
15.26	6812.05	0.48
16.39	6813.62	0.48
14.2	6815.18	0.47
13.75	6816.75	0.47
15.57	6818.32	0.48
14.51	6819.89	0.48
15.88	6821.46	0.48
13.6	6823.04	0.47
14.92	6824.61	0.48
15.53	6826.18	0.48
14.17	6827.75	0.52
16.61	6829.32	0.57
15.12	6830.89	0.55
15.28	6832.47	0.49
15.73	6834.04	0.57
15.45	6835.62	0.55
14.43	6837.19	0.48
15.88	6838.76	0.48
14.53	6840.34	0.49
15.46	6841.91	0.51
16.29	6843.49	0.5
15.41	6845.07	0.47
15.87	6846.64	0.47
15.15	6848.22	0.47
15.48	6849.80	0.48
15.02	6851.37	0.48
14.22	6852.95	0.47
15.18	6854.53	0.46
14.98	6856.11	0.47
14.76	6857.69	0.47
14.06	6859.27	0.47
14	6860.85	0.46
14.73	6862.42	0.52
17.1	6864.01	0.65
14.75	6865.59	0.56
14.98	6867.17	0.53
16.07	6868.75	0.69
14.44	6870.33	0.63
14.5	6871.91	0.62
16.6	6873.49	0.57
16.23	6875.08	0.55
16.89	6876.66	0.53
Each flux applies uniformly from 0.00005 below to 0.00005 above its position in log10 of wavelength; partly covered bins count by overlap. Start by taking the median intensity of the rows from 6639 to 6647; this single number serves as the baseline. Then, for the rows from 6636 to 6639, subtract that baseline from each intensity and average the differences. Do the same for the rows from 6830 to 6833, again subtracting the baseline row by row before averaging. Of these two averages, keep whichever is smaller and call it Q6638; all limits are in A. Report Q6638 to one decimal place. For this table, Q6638 -3.9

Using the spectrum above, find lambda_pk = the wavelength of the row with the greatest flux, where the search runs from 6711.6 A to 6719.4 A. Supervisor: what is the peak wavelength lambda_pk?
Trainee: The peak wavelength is 6712.40 A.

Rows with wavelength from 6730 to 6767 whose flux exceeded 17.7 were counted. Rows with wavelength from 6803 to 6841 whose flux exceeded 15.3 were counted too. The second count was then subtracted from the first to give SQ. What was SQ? -10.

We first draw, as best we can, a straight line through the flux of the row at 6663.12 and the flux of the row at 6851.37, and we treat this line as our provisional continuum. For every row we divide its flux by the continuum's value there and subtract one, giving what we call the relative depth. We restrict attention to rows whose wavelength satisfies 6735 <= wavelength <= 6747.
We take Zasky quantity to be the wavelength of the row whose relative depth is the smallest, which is 6746.49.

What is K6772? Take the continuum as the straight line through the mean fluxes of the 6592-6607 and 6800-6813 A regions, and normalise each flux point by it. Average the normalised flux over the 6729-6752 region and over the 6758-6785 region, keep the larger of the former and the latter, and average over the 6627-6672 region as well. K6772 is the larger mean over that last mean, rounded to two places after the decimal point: 1.02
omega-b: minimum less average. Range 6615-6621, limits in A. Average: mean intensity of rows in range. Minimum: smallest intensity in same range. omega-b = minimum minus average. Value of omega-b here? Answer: -0.60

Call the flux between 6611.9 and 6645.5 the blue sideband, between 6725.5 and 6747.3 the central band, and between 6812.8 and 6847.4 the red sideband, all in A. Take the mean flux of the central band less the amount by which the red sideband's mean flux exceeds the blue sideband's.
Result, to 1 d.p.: 19.2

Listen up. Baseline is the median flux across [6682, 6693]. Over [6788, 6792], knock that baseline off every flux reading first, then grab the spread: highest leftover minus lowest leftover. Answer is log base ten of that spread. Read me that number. 0.11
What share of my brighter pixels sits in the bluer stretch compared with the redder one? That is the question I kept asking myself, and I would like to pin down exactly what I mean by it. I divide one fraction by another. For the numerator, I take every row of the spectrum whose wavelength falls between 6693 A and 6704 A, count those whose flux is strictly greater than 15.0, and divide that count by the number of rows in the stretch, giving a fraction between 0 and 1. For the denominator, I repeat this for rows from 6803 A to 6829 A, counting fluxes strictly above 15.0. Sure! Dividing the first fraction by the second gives 2.00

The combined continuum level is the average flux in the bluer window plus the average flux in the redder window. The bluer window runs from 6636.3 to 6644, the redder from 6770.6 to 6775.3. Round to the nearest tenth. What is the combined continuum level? 34.7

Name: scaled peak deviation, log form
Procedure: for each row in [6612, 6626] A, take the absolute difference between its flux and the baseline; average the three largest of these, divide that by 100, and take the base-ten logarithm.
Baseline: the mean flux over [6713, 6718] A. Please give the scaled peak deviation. -1.18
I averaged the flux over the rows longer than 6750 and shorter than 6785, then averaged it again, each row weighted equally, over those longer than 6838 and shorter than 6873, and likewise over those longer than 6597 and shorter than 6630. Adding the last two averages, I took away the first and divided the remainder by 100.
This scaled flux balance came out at 0.198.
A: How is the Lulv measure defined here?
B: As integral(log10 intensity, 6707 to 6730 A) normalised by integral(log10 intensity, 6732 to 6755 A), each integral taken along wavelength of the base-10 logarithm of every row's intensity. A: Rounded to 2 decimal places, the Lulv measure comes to 1.00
